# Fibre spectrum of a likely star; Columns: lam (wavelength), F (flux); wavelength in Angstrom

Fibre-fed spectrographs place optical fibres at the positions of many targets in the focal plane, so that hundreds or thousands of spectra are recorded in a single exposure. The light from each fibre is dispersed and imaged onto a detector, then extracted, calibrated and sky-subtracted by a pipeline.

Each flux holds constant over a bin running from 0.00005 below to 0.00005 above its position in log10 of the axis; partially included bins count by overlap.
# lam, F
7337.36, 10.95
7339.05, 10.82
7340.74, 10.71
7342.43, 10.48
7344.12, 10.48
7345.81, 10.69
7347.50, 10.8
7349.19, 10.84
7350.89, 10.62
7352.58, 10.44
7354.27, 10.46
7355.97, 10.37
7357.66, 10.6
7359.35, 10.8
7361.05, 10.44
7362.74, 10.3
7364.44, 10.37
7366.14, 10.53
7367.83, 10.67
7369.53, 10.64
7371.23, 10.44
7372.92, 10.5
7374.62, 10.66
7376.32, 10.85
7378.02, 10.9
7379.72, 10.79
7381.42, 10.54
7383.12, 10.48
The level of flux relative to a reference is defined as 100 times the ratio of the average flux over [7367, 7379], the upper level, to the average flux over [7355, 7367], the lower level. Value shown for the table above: 101.7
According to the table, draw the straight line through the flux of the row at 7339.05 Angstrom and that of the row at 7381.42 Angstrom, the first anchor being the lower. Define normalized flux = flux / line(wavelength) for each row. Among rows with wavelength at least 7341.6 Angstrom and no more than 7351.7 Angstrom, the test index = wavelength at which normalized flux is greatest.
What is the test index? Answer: 7349.19 Angstrom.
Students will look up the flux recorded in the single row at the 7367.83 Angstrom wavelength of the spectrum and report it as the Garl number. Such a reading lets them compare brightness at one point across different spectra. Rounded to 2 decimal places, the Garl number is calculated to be 10.67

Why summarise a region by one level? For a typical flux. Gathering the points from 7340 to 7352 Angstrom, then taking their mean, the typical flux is 10.7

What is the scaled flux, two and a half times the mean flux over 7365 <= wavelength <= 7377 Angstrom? 26.5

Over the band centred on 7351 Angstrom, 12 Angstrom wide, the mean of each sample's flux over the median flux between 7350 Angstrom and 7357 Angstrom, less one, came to 0.015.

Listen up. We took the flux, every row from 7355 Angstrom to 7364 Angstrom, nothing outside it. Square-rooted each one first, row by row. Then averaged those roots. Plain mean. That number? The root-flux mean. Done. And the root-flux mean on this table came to 3.24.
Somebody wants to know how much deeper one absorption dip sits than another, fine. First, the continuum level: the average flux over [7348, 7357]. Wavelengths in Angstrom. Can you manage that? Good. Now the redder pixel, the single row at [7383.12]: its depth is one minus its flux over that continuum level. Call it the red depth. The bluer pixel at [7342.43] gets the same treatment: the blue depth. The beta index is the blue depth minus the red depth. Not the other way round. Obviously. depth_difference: 0.00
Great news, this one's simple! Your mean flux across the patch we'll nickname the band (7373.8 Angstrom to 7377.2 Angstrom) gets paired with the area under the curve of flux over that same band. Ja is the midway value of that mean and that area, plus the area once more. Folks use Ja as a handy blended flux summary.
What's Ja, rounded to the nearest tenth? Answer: 60.2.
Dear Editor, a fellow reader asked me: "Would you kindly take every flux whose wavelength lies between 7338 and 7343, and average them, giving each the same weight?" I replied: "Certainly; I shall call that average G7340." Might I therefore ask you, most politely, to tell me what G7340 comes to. 10.7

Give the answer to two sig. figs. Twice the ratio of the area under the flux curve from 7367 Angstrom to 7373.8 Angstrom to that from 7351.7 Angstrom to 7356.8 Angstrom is 2.7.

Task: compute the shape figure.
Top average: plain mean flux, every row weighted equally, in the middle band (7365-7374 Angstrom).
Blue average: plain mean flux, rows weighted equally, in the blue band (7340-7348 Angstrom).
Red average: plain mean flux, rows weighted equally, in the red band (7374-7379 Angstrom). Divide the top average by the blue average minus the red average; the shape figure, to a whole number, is -62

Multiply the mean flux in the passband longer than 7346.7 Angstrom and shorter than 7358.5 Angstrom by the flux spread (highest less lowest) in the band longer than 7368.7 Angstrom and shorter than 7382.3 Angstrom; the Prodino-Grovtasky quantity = 4.9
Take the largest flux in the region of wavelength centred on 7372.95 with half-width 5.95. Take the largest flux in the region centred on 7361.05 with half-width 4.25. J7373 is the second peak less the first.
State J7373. -0.10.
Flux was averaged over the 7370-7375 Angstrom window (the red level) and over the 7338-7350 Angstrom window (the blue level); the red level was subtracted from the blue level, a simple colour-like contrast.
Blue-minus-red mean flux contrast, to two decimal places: 0.16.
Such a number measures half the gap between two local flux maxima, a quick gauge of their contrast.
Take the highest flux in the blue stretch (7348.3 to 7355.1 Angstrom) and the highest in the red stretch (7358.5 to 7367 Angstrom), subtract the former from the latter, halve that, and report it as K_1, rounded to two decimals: -0.02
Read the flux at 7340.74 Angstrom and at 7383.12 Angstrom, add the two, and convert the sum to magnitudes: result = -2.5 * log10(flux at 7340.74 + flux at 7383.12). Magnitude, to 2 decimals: -3.32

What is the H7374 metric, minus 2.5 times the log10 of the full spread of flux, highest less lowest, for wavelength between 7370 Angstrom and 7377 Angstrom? 0.97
